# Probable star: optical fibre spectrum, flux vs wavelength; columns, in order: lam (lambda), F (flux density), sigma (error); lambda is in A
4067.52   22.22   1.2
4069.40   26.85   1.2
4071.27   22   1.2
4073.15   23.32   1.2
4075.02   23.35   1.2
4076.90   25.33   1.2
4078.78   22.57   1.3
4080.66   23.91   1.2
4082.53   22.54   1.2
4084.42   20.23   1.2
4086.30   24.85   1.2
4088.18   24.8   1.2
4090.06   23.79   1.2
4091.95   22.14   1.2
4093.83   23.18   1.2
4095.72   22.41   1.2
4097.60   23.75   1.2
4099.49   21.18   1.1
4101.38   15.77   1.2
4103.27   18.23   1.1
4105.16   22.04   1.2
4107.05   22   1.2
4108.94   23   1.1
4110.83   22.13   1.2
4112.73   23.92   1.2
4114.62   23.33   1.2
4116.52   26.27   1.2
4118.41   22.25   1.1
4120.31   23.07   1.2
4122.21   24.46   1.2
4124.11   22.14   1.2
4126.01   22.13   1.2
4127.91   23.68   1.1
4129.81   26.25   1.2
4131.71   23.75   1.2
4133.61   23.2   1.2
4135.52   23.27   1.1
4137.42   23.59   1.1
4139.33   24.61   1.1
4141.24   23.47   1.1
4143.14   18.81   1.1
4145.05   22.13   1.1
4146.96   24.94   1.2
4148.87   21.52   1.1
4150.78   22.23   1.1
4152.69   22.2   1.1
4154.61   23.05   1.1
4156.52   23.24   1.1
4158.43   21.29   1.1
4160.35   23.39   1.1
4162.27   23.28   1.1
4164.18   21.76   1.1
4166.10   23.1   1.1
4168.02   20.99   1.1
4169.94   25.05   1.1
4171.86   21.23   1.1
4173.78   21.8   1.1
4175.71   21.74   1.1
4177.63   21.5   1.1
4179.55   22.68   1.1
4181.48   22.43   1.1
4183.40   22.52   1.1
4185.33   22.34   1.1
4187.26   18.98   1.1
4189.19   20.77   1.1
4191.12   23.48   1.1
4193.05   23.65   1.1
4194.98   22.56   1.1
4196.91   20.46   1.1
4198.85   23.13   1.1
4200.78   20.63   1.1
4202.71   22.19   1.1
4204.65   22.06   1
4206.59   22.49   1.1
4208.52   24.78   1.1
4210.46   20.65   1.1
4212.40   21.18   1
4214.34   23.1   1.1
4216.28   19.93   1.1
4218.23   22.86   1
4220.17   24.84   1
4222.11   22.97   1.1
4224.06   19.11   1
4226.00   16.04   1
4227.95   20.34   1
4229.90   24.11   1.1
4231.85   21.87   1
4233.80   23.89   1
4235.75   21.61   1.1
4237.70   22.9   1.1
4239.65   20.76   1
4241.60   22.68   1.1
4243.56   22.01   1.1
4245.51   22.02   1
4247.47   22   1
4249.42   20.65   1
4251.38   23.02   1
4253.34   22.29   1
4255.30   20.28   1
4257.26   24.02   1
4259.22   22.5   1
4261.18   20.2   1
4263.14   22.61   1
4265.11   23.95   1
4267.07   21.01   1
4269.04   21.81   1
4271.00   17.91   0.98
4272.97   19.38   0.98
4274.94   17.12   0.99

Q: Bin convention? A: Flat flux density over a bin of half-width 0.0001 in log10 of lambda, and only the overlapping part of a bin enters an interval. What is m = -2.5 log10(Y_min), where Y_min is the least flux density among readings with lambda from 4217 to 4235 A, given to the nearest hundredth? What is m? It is -3.01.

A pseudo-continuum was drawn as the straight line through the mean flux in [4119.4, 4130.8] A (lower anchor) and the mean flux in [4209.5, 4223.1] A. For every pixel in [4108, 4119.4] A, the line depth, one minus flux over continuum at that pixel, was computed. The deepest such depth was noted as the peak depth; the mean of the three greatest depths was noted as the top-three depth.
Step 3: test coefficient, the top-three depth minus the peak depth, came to -0.015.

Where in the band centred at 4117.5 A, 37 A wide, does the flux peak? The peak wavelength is 4116.52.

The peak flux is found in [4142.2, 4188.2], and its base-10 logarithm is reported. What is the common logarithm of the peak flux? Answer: 1.399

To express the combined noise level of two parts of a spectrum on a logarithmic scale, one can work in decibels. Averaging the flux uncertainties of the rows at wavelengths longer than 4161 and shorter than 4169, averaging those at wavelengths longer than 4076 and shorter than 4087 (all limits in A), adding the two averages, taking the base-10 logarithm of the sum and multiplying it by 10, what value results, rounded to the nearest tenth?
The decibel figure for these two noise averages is 3.6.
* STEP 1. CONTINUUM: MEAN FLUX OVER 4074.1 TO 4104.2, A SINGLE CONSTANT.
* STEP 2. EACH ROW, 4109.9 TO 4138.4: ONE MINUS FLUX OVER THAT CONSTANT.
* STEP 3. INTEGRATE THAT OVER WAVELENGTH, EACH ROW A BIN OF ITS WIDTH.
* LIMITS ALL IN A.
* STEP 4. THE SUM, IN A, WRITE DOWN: -1.5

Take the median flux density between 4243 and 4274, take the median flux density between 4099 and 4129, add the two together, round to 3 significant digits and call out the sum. 44.2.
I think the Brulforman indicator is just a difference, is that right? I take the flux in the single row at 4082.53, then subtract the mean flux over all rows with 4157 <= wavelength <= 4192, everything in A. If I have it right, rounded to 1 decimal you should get 0.4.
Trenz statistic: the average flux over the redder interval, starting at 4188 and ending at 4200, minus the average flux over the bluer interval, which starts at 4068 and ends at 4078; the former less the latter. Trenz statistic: -1.8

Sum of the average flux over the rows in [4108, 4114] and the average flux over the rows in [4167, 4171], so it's 46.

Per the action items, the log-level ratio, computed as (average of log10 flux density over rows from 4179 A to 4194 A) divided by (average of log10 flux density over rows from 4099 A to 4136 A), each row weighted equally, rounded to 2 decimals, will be 0.99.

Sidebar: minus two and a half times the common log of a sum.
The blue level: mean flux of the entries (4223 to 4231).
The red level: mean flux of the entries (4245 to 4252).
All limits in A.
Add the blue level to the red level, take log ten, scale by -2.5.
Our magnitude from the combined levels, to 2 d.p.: -4.05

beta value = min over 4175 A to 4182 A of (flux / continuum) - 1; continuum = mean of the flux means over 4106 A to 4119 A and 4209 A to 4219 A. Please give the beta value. -0.04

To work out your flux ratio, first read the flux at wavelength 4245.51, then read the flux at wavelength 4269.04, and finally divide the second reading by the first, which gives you 0.99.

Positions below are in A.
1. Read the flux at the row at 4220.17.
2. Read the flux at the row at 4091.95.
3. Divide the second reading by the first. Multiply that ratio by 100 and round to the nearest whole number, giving 89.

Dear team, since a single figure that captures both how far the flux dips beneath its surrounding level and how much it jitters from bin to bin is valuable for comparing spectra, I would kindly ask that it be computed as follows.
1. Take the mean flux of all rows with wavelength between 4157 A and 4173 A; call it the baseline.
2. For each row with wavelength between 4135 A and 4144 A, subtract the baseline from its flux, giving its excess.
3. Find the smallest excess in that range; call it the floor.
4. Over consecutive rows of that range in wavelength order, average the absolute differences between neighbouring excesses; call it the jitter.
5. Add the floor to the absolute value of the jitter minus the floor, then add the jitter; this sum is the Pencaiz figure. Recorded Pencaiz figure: 3.6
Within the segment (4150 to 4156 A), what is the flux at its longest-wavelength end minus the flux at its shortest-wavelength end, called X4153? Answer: 0.8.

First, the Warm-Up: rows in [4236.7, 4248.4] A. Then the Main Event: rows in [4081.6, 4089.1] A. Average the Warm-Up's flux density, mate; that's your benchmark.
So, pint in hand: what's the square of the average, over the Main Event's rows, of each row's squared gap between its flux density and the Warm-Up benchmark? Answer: 22.2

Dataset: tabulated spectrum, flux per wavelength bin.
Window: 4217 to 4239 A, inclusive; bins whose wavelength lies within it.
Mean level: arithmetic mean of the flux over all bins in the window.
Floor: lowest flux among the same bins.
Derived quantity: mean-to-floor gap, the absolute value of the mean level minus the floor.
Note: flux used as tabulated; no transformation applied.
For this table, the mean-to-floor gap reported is 5.8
